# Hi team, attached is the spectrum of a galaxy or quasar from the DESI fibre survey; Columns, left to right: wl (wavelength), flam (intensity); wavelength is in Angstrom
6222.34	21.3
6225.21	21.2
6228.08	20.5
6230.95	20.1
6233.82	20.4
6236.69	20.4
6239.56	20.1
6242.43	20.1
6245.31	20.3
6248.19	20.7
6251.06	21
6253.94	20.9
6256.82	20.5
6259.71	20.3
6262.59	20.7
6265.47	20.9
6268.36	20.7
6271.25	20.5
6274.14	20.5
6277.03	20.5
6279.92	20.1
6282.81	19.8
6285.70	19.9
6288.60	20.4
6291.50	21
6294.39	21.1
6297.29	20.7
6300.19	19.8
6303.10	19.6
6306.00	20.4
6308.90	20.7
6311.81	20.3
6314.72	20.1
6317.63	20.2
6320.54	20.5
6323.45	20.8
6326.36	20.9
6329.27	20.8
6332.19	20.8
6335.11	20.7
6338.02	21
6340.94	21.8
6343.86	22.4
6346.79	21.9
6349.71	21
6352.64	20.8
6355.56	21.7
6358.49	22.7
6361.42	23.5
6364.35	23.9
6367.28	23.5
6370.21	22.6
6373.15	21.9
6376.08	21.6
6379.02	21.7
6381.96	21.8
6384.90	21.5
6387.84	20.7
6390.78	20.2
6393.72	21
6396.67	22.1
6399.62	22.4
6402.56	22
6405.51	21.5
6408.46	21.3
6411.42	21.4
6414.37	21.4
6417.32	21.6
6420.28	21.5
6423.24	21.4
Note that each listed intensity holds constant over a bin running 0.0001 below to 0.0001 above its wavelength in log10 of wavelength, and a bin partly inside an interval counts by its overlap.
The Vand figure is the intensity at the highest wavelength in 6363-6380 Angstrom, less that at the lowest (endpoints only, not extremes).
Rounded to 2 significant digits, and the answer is -2.2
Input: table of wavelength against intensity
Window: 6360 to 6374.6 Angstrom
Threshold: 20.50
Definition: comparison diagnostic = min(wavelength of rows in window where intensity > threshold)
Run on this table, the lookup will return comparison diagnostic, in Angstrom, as 6361.42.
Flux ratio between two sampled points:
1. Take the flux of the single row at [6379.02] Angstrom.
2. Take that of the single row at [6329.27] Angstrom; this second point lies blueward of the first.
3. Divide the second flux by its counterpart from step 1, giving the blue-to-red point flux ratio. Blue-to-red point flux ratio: 0.96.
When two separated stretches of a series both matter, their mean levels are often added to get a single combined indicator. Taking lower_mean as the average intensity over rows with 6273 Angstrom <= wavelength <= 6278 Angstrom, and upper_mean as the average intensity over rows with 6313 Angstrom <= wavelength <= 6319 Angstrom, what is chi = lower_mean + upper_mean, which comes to 40.6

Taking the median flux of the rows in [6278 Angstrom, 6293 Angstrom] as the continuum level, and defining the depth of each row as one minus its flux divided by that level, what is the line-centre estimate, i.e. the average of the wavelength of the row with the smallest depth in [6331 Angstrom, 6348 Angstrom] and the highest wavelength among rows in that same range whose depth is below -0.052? 6345.3 Angstrom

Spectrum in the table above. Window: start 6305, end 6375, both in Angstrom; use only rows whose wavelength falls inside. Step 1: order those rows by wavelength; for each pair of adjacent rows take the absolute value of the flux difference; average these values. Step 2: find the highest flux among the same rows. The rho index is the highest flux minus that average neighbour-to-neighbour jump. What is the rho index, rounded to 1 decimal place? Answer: 23.5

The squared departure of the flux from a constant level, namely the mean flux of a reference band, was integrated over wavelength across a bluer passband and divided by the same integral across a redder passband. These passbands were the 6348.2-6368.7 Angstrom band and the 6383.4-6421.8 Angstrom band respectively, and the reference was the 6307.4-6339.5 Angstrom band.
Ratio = 2.6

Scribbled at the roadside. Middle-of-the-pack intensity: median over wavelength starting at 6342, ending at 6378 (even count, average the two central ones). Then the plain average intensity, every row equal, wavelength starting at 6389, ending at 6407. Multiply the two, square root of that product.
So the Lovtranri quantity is 21.84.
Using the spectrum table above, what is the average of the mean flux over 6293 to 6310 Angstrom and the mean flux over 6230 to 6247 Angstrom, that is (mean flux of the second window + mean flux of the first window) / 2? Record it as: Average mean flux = 20.3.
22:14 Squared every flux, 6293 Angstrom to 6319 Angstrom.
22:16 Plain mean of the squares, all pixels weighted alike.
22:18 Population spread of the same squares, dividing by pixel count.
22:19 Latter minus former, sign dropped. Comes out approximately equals 395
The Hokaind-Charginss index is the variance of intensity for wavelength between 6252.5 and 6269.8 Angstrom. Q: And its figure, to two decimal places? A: 0.05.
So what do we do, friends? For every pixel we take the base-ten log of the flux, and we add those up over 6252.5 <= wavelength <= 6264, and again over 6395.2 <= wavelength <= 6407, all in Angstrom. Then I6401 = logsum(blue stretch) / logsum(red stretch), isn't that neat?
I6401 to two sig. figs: 0.98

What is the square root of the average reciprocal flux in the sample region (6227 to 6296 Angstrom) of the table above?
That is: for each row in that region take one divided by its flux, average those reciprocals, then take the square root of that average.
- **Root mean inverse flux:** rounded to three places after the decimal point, 0.221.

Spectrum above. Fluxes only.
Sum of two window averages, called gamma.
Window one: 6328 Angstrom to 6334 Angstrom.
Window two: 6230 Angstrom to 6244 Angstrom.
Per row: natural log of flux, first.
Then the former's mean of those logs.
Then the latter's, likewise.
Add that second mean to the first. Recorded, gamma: 6.04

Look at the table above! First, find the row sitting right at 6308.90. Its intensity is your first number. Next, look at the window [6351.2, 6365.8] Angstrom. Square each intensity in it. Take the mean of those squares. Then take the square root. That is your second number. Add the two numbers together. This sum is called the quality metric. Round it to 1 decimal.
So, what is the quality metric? 43.2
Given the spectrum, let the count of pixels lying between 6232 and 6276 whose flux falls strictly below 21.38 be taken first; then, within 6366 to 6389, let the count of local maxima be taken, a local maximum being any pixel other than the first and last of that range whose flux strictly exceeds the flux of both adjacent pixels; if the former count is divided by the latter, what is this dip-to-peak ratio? 15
